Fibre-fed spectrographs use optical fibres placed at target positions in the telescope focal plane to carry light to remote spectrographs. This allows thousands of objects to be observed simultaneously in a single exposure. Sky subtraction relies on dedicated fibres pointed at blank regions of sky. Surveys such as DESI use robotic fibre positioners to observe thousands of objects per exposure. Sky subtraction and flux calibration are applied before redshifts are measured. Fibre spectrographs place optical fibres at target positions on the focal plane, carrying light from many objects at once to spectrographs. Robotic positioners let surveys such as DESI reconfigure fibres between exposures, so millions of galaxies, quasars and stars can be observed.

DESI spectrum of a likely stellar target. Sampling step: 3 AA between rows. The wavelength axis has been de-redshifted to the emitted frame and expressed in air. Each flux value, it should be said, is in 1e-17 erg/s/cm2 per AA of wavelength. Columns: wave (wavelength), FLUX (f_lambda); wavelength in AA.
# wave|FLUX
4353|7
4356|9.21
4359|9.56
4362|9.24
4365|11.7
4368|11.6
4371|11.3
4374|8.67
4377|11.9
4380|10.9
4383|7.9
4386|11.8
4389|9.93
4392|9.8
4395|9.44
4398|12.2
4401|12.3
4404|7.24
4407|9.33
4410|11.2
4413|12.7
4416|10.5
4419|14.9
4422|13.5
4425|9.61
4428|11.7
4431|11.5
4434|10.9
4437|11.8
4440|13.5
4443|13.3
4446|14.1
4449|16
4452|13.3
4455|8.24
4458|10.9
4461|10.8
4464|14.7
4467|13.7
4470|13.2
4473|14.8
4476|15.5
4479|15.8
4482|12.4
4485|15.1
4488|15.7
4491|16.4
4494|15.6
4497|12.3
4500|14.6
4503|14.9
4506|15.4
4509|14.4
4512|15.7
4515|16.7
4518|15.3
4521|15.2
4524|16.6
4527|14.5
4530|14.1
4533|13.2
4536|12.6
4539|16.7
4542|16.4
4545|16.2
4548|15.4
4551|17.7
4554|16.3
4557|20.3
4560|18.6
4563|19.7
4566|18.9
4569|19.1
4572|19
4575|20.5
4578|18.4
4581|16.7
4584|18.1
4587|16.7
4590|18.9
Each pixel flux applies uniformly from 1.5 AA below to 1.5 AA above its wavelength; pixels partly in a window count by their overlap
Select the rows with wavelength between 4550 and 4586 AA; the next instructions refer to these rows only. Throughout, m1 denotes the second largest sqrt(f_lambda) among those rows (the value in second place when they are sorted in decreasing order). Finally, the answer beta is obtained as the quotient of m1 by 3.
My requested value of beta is 1.50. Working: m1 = 4.51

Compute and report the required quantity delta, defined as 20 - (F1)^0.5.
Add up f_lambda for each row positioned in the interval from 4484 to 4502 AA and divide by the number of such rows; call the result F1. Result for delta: 16.1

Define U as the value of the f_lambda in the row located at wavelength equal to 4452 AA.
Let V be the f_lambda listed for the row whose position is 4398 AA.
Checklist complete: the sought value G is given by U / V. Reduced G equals 1.09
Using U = 13.3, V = 12.2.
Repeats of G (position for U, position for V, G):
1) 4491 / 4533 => 1.24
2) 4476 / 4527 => 1.07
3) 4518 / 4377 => 1.29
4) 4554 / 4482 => 1.31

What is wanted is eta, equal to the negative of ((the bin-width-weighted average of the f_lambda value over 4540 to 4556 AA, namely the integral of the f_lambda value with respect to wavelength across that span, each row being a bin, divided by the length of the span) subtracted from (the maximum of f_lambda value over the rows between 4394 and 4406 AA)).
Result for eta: 4.2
